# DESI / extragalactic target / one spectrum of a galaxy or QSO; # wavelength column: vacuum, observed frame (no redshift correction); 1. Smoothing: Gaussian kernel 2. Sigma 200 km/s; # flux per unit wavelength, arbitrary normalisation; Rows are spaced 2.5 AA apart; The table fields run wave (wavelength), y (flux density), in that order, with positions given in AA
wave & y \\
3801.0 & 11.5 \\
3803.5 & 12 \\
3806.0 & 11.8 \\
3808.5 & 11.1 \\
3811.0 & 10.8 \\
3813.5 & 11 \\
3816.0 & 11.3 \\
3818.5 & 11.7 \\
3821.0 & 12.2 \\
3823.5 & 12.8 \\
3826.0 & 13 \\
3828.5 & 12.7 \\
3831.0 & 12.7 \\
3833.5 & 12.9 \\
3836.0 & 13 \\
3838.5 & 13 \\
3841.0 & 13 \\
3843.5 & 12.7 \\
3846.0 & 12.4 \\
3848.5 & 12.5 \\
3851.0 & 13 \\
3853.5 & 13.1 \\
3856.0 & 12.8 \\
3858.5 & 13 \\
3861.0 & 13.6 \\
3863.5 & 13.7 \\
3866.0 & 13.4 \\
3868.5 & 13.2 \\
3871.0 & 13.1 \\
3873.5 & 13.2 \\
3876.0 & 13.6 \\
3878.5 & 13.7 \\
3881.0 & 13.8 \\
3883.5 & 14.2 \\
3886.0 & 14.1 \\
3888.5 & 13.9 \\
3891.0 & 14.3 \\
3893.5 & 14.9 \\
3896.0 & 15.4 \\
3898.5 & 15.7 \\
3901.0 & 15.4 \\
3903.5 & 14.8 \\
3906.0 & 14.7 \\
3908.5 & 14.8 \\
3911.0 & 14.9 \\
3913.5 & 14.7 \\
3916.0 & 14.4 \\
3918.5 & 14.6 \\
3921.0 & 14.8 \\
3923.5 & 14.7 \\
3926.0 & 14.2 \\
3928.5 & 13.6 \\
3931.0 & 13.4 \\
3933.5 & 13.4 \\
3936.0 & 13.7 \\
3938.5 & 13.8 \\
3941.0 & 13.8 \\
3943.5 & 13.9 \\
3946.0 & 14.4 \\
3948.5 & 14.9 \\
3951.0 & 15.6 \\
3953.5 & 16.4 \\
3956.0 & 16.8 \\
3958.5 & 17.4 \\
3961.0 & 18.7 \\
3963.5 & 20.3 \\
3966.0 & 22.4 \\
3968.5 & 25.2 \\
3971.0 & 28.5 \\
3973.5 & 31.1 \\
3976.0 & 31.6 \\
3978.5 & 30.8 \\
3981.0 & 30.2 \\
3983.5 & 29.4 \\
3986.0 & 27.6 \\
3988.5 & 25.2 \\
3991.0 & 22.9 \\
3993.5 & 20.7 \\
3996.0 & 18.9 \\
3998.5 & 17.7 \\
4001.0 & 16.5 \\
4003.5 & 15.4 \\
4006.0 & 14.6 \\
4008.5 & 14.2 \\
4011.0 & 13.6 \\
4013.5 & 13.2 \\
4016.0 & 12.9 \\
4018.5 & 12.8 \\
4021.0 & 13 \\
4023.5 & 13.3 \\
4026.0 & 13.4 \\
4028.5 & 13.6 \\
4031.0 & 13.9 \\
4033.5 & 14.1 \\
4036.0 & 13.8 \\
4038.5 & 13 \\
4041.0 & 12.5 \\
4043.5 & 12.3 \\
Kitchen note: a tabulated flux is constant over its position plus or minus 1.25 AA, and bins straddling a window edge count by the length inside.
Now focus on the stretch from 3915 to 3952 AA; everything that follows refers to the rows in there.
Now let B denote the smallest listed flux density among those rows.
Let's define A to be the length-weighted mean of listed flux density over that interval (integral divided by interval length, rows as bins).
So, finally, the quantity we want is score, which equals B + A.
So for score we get 27.6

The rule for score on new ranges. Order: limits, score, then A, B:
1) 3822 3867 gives 25.4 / 13.0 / 12.4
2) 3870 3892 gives 26.9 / 13.8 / 13.1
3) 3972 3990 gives 54.5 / 29.3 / 25.2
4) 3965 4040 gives 32.2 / 19.4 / 12.8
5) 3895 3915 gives 29.7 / 15.0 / 14.7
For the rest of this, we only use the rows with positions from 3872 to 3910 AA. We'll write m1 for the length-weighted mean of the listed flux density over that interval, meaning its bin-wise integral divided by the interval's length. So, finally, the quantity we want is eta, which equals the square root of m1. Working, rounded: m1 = 14.4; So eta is 3.80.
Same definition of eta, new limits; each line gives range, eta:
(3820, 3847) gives 3.57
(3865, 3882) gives 3.66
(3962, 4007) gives 4.88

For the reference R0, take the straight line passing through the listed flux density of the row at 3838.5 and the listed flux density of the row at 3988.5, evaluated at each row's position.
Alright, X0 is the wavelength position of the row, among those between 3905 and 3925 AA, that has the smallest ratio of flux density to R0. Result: 3923.5 AA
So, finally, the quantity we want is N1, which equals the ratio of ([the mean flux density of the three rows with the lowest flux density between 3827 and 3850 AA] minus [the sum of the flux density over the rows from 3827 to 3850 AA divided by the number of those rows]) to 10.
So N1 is -0.02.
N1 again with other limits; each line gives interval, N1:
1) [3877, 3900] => -0.06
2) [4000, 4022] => -0.11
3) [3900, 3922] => -0.02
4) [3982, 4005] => -0.51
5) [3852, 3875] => -0.03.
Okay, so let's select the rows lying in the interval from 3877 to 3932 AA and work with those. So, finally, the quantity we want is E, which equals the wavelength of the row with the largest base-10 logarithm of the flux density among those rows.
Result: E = 3898.5 AA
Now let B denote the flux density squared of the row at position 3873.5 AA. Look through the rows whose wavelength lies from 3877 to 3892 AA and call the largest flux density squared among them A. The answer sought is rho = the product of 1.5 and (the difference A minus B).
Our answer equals 45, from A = 204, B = 174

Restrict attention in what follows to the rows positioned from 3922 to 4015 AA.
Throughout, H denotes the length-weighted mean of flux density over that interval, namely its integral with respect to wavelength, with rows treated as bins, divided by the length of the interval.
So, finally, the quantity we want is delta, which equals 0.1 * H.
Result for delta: 1.91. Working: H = 19.1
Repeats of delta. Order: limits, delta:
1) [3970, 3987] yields 2.99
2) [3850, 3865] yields 1.32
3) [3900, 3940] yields 1.44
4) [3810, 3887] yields 1.29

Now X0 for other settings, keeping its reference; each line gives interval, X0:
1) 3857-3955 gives 3943.5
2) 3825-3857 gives 3856.0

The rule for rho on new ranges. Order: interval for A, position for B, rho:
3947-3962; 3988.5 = -428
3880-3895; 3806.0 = 124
